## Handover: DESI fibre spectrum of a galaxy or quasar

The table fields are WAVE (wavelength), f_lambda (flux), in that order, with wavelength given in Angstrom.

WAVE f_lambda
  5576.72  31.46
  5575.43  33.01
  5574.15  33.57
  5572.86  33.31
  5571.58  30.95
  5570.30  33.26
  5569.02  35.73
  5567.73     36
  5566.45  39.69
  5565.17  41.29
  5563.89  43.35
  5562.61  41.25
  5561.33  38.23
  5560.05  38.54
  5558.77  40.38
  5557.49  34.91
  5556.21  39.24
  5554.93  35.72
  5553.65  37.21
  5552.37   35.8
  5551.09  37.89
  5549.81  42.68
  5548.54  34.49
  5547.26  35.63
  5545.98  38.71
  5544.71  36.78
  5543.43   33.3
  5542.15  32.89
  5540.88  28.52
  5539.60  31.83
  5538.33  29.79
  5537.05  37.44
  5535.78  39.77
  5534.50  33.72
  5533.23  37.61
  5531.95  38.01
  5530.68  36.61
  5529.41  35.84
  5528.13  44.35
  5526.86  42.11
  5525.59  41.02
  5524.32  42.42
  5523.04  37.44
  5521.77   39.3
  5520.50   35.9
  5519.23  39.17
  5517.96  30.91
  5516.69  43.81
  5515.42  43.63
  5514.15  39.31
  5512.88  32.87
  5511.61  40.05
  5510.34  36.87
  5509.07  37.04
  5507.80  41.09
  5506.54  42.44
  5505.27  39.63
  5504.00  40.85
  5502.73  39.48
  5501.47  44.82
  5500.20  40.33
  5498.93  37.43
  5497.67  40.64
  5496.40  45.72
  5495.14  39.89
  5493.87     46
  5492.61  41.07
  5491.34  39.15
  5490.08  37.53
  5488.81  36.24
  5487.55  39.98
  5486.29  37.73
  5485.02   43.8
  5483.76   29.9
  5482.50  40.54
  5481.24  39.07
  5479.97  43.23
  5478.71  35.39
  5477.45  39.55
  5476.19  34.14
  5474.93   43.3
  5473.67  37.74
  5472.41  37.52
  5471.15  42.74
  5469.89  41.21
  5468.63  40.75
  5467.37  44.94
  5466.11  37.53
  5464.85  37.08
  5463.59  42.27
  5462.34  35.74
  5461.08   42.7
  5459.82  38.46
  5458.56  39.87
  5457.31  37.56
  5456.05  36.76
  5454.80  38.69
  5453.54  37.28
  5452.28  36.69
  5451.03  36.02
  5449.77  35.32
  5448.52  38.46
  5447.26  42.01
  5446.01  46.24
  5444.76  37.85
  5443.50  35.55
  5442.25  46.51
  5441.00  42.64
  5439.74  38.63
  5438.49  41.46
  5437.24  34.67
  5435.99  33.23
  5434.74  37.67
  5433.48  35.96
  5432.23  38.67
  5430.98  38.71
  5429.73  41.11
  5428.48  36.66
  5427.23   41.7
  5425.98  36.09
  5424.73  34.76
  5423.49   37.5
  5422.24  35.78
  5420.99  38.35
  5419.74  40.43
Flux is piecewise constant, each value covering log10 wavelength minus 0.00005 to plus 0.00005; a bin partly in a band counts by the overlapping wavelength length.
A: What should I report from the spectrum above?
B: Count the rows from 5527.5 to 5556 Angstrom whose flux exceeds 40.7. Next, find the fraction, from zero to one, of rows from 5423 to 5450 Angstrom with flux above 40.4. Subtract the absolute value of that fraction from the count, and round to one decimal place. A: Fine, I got 1.7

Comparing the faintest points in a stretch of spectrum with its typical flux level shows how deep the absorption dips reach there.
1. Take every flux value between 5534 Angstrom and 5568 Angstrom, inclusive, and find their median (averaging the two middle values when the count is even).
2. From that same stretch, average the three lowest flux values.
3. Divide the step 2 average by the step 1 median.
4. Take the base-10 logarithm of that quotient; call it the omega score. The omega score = -0.093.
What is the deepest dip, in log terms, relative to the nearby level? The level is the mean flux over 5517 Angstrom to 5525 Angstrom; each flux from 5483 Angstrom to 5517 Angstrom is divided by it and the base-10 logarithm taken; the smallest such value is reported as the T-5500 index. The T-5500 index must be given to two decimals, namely -0.10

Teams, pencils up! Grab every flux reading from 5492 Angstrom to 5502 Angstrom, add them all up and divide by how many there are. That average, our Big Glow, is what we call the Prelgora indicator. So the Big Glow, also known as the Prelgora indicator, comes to 42.0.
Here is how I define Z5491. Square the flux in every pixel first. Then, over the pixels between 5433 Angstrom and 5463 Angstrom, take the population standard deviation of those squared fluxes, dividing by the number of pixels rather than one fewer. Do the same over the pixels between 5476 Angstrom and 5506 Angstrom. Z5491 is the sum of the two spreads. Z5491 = 550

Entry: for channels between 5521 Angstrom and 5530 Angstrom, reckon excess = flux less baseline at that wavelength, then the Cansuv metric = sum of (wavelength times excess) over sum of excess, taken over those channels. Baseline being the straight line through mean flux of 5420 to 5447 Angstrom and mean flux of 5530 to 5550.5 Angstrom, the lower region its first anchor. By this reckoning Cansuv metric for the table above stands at 5525.8 Angstrom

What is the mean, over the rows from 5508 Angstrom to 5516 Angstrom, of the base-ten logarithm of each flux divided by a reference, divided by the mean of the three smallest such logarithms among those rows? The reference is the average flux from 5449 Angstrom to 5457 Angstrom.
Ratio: -1.0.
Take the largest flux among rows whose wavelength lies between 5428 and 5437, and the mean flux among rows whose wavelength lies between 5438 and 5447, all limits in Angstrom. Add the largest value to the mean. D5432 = 82.4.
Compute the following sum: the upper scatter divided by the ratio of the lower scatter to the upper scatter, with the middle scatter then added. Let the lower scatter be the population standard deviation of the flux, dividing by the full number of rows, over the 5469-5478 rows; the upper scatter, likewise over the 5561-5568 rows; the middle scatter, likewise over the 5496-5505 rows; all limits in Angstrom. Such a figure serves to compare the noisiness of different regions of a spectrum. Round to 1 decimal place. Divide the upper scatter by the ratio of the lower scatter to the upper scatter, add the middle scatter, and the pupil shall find 4.6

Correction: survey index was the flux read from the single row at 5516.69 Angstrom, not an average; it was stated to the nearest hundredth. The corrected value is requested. 43.81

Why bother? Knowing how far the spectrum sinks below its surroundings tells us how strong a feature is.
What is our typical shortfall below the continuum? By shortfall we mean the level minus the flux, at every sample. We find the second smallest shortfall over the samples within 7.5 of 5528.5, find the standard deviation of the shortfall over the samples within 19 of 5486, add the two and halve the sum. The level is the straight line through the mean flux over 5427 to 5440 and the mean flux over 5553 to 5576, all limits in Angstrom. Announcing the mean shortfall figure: -0.8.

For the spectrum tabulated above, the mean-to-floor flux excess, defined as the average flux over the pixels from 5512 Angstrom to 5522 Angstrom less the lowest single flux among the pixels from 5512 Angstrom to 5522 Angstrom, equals 7.2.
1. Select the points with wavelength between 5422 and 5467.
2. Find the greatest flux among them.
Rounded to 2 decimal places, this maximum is 46.51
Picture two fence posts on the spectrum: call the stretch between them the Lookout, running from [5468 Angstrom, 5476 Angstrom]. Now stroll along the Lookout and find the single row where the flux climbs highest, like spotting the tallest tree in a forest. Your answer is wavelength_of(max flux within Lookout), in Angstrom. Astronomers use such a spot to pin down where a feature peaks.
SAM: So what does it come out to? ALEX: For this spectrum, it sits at 5474.93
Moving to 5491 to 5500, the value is 5493.87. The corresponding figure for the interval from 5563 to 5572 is 5563.89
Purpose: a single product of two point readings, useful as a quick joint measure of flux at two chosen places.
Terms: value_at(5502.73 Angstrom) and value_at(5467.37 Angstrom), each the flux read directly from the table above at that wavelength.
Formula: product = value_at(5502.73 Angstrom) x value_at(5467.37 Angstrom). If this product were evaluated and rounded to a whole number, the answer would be 1774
